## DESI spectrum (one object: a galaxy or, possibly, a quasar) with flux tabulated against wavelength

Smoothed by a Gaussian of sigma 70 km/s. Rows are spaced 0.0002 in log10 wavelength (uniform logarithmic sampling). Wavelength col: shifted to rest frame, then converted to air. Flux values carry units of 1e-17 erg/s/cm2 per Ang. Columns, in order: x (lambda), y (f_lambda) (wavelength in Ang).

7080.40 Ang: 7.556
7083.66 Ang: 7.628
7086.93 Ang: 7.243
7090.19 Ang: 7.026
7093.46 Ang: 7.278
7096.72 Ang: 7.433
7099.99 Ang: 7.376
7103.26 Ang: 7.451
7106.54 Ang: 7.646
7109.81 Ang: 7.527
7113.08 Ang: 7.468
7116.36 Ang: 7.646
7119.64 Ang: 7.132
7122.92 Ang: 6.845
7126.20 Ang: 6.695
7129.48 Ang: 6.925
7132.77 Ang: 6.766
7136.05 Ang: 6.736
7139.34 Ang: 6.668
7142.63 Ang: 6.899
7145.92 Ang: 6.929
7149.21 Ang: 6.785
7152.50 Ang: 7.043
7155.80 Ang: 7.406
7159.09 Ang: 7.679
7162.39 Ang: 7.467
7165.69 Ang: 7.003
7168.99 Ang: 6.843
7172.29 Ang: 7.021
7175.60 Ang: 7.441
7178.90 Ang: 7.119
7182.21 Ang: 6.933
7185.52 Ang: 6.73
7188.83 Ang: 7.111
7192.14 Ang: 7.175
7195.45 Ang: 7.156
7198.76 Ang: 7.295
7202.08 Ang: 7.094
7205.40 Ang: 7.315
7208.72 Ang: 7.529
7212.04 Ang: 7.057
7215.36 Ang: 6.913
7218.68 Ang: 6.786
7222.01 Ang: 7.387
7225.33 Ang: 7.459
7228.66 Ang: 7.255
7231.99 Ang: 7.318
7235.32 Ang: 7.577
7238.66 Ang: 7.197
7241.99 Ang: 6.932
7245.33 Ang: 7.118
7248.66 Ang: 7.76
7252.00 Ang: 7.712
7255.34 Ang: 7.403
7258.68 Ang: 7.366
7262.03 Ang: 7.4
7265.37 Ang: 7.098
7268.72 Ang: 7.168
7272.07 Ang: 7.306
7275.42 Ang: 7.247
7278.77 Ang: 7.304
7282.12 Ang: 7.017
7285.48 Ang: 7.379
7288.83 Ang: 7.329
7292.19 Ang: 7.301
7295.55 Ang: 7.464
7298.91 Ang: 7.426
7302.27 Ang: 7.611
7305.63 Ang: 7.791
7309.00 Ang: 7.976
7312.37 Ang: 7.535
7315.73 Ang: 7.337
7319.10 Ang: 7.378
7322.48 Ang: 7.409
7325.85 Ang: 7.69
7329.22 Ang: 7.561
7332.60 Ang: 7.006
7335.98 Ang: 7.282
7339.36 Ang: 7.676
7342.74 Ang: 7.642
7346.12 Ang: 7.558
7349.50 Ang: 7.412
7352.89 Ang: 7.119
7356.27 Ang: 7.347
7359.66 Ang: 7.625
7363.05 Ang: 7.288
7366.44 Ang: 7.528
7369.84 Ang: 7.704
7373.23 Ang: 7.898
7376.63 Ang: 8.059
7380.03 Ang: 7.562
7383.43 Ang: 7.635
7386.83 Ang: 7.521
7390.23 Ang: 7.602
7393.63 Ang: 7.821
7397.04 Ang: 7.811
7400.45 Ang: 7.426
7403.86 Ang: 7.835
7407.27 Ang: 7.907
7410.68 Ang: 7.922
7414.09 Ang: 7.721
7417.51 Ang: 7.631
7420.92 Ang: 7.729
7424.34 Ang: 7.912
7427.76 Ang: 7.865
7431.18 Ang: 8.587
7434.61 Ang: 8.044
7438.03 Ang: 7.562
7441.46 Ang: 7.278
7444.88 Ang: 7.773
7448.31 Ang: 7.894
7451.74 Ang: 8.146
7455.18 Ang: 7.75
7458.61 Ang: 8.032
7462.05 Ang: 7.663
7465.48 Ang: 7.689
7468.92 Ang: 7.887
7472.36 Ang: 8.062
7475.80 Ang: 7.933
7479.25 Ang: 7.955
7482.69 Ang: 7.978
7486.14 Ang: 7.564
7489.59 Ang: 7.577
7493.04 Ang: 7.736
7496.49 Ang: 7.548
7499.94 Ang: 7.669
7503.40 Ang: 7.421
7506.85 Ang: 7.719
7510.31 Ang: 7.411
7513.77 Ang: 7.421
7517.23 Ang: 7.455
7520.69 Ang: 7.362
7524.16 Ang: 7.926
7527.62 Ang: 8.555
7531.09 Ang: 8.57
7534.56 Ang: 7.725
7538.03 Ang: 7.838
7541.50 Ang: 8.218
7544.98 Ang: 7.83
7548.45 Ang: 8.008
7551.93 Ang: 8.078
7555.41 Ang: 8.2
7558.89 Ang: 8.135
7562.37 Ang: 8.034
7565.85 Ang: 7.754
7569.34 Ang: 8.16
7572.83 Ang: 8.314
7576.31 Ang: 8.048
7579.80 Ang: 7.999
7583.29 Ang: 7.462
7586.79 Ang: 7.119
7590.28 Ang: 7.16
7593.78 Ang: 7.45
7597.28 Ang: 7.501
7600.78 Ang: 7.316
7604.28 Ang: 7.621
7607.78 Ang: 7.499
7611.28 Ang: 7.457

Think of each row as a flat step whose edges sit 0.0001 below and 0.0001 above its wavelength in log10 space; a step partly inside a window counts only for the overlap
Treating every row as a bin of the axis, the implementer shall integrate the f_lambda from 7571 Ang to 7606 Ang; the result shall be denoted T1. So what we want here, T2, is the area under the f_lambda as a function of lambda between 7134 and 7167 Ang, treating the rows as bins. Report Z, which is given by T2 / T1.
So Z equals 0.88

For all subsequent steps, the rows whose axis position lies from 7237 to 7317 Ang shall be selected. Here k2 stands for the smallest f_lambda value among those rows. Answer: 6.932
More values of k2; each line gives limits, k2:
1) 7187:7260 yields 6.786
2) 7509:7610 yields 7.119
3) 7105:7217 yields 6.668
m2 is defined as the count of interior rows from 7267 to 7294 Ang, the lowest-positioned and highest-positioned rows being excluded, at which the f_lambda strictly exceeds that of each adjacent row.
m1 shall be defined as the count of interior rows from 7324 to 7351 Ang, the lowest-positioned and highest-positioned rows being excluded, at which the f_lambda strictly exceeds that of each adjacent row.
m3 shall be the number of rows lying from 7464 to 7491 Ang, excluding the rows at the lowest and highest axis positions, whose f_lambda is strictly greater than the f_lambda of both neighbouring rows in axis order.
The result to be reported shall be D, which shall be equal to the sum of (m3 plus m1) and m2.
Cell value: 6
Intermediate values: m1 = 1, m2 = 3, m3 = 2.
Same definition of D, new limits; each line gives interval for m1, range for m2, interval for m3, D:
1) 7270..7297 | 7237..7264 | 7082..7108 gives 4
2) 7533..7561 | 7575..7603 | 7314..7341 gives 4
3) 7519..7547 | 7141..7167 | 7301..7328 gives 5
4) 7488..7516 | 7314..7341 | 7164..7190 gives 5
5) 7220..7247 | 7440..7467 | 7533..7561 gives 6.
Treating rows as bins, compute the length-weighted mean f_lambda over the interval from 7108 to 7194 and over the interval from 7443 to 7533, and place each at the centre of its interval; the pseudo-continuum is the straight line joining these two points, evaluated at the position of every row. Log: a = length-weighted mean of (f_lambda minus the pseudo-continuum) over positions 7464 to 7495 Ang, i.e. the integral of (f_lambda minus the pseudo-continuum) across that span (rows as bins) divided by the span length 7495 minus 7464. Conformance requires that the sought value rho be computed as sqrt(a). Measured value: 0.20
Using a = 0.04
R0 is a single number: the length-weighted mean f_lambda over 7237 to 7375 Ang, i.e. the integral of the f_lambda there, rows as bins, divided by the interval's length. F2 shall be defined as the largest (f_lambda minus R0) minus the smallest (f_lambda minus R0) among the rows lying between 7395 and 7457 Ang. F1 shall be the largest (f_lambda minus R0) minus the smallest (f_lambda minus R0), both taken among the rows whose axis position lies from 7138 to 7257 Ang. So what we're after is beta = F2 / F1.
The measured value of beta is 1.20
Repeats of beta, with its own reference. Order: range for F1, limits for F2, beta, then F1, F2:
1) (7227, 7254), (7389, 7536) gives 1.58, 0.8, 1.3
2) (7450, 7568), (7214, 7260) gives 0.81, 1.2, 1.0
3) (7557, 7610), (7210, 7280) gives 0.82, 1.2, 1.0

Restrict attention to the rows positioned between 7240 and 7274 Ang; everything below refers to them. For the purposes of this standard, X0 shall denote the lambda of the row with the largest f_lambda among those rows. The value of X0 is 7248.66 Ang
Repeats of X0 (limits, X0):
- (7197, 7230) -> 7208.72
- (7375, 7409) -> 7376.63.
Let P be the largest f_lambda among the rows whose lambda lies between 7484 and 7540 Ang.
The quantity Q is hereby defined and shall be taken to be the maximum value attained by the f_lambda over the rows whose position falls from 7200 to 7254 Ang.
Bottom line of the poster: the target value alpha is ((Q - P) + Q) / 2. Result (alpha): 3.5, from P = 8.57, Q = 7.76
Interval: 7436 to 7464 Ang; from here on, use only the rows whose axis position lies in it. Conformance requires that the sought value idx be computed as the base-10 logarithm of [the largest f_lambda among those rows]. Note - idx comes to 0.911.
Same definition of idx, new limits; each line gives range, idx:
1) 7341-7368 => 0.883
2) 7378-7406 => 0.894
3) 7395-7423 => 0.899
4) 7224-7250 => 0.890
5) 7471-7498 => 0.906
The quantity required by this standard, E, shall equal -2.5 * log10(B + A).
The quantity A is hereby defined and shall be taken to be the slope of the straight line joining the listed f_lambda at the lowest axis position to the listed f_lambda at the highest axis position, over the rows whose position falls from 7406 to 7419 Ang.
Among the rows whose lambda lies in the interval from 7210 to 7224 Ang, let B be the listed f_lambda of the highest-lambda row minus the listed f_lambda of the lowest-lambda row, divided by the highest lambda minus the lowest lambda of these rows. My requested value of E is 5.5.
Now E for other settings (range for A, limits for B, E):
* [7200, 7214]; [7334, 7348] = 4.1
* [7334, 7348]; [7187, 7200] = 3.3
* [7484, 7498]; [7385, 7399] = 3.9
